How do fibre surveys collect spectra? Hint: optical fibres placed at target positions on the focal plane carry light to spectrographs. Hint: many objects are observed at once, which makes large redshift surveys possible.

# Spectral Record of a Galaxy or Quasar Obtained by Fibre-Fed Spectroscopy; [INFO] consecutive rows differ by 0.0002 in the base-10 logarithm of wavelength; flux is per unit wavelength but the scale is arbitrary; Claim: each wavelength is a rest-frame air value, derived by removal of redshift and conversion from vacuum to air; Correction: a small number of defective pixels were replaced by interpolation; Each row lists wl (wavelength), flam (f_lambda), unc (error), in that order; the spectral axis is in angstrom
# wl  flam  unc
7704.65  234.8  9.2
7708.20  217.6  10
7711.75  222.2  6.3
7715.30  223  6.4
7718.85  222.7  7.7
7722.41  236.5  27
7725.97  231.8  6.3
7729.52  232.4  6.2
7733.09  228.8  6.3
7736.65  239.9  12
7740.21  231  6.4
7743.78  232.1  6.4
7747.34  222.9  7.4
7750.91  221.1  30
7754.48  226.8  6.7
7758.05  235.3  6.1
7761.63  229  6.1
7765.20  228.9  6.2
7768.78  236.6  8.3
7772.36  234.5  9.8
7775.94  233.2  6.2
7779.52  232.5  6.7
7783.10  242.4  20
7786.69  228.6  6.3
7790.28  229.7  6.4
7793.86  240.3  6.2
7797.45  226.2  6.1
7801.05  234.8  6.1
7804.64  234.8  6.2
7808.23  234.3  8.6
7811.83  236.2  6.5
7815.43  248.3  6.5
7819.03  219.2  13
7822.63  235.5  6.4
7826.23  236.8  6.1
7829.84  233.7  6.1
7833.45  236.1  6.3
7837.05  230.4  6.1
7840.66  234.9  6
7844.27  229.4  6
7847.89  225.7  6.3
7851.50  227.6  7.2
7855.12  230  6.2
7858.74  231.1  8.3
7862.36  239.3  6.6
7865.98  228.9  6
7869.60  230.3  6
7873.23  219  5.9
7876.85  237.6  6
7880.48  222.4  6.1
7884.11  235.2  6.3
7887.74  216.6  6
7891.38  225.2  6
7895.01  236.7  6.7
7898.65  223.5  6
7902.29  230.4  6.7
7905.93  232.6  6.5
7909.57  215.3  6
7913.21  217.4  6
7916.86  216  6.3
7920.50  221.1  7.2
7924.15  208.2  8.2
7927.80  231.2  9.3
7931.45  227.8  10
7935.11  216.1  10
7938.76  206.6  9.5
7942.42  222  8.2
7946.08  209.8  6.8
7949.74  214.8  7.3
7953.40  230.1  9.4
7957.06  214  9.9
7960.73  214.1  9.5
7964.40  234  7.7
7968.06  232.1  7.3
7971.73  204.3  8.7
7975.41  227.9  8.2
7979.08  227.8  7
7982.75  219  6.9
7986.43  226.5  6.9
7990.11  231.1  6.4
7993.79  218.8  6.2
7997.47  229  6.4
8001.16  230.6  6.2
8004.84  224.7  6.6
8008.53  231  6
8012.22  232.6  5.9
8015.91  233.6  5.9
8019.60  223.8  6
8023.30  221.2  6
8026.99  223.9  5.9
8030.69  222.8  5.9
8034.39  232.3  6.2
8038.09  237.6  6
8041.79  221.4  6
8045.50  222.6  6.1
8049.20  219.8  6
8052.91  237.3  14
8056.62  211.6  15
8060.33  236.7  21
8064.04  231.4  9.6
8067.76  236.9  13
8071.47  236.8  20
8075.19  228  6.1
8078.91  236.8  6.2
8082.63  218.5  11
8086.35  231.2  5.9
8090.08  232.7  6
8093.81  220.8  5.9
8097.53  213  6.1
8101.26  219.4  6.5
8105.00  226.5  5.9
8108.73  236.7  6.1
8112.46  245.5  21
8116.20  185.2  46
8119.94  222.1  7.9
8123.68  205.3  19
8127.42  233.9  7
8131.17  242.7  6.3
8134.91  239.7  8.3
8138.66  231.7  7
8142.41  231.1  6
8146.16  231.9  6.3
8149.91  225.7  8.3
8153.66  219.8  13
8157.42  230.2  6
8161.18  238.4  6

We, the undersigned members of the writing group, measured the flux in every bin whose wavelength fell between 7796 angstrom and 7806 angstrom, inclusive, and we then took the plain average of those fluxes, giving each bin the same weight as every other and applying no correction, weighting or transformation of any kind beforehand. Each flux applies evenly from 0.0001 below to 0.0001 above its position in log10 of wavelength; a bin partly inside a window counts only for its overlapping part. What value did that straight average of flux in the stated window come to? 232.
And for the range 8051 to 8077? 231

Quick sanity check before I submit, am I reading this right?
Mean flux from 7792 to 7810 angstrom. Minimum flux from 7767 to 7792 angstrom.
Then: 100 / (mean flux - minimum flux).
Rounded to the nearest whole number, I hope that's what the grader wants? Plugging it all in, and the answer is 18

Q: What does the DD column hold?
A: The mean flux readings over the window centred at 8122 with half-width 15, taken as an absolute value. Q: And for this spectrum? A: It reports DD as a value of 226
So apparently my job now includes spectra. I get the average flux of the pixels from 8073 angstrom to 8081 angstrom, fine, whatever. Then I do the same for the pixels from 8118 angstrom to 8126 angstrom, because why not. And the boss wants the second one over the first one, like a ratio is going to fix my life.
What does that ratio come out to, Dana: 0.92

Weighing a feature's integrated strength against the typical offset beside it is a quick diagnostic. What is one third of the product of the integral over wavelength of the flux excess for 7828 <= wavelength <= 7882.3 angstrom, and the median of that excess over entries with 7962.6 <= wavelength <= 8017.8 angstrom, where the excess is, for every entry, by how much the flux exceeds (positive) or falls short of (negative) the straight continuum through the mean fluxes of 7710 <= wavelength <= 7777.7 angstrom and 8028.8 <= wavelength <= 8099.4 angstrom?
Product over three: 17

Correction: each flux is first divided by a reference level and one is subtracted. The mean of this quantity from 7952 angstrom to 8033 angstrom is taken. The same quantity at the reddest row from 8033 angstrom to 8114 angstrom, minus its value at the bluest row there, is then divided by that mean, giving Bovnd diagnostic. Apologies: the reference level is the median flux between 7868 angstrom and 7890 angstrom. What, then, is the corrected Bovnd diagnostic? -11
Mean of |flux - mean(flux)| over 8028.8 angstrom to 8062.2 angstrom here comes 8.1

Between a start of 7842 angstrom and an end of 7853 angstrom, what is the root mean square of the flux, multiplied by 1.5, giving 341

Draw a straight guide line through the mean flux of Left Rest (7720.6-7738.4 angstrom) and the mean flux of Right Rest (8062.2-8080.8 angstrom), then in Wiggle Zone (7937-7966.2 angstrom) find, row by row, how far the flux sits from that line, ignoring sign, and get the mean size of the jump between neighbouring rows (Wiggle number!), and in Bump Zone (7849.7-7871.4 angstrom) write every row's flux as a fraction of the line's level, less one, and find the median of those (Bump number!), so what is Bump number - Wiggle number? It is -12.0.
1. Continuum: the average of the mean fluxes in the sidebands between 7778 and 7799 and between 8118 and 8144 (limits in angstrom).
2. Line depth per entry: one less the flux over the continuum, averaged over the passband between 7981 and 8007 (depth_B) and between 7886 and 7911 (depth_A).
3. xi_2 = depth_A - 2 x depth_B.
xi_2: -0.025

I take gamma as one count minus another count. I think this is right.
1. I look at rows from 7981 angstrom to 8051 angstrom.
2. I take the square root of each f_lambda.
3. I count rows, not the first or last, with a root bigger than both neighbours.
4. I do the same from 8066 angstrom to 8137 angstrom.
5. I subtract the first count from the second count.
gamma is -1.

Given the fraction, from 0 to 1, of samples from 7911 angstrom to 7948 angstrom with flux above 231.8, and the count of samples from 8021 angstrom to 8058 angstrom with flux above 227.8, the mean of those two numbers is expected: 1.5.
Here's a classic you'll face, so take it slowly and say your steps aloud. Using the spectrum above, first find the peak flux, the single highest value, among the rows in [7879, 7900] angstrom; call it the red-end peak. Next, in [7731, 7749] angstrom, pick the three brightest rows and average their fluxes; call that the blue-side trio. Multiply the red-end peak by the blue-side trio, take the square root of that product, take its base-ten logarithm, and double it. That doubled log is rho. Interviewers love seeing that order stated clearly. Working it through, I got 4.74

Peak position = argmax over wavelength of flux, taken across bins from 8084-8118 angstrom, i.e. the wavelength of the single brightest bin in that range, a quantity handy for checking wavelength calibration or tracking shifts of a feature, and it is 8112.46 angstrom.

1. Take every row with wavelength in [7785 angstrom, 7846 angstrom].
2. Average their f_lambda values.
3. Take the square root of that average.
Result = 15.3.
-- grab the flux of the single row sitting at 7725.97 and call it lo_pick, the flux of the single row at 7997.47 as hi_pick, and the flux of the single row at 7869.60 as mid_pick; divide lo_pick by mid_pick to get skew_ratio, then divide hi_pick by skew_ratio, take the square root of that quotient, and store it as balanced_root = 15.1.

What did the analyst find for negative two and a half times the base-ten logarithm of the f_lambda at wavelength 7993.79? -5.85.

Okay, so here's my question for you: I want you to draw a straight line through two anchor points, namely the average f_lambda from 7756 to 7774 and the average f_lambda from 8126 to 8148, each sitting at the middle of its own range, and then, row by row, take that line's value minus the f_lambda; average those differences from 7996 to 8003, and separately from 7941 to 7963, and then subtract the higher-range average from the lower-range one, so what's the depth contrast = 12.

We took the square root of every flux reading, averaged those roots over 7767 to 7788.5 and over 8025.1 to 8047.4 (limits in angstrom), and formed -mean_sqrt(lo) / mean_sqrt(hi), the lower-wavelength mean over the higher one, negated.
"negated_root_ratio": -1.017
